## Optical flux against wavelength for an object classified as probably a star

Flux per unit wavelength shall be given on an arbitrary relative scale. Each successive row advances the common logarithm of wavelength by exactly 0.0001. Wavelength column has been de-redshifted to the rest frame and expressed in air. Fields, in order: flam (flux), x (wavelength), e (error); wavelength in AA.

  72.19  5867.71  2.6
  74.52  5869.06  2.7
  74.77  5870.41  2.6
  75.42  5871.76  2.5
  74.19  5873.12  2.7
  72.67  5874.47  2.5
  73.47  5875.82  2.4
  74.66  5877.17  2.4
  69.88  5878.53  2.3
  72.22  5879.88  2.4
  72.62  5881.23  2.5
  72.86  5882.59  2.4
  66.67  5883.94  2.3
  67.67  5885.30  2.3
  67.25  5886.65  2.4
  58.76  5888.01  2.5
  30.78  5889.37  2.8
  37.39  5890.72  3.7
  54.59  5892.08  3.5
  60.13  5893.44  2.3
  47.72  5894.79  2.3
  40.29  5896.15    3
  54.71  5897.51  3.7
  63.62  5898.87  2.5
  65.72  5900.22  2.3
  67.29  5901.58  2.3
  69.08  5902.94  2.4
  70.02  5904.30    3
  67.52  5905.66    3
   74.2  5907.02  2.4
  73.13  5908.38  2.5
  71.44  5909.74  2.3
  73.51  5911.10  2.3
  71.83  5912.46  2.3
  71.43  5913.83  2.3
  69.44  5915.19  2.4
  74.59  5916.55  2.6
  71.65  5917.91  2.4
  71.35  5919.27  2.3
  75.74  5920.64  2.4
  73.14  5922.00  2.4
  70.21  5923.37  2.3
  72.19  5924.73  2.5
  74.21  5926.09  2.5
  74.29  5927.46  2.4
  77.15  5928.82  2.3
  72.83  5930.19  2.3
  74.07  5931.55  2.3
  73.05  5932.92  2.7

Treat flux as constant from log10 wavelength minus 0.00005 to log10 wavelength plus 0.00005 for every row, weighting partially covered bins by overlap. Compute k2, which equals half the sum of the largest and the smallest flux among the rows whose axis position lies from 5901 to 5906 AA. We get 68.7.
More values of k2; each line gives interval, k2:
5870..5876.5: 74.0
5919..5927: 73.0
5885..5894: 49.2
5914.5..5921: 72.6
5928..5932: 75.0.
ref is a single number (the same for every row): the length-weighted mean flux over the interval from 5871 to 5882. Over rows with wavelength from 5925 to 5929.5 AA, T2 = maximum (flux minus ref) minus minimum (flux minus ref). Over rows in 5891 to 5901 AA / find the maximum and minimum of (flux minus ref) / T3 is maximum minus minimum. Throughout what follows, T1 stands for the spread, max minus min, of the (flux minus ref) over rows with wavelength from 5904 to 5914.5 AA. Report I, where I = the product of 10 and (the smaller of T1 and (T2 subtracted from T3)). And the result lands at 67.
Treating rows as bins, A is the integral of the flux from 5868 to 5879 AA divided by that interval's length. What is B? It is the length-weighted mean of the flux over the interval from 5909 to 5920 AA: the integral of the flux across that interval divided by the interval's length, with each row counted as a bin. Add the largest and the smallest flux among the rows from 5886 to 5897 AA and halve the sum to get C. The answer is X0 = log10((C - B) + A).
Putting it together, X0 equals 1.71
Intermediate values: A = 73.7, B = 71.9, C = 49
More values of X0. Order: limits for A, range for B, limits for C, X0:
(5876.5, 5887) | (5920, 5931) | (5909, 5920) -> 1.84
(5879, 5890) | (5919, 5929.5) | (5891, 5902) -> 1.64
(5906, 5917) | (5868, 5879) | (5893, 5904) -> 1.73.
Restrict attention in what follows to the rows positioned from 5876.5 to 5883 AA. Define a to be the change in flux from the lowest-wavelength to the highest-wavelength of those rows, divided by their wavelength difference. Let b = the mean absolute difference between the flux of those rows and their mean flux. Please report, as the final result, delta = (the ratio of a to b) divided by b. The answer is -0.27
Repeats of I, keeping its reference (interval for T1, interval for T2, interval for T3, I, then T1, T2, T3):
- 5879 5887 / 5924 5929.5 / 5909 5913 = -29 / 6.2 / 5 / 2.1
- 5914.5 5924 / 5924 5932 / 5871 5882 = 6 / 6.3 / 5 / 5.5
